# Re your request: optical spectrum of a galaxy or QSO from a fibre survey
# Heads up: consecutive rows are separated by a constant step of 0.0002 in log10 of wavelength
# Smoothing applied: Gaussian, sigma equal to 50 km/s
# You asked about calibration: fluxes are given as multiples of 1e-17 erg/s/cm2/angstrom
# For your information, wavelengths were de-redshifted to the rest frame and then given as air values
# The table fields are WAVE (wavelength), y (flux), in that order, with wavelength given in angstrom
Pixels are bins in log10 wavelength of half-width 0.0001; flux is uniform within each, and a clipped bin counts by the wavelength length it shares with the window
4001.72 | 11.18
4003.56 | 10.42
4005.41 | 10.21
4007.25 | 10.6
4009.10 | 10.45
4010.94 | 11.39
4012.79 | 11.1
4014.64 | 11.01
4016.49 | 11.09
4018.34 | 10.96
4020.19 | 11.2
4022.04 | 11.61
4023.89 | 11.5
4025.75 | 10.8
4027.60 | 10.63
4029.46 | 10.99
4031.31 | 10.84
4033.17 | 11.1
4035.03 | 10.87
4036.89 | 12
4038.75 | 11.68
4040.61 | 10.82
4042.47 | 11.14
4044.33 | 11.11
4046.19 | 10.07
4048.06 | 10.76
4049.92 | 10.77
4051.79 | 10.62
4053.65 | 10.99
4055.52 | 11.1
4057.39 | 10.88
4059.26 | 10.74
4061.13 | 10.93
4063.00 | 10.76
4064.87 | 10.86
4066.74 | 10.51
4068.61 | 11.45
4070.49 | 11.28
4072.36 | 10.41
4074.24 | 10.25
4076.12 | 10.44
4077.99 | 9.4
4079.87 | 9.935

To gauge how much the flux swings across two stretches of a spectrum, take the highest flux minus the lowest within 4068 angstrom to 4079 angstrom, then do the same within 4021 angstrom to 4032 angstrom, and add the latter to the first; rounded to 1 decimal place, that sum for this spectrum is 3.0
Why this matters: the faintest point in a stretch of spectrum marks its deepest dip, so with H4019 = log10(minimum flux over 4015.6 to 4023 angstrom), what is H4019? 1.040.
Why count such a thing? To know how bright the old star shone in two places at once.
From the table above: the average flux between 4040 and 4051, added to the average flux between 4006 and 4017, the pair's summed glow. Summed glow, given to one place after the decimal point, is 21.7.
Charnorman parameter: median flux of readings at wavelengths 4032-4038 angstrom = 11.1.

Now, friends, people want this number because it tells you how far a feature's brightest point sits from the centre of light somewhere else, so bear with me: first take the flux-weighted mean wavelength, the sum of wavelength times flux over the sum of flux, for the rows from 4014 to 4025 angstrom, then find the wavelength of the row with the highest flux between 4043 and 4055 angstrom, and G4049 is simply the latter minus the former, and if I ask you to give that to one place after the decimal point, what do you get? 25.0 angstrom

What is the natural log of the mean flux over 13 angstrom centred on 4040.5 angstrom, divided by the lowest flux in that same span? 0.10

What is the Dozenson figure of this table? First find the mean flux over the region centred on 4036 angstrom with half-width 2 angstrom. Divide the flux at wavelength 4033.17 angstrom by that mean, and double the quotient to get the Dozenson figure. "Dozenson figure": 1.94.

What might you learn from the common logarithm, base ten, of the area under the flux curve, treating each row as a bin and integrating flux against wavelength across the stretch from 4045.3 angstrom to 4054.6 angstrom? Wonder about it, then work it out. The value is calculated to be 2.0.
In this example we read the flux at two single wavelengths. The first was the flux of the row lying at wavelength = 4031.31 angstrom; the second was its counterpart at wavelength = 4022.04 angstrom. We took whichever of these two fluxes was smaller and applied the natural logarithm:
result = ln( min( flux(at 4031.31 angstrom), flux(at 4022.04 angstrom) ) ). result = 2.38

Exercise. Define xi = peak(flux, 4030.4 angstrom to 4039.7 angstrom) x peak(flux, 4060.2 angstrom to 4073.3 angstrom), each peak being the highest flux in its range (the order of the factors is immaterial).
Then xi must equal 137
